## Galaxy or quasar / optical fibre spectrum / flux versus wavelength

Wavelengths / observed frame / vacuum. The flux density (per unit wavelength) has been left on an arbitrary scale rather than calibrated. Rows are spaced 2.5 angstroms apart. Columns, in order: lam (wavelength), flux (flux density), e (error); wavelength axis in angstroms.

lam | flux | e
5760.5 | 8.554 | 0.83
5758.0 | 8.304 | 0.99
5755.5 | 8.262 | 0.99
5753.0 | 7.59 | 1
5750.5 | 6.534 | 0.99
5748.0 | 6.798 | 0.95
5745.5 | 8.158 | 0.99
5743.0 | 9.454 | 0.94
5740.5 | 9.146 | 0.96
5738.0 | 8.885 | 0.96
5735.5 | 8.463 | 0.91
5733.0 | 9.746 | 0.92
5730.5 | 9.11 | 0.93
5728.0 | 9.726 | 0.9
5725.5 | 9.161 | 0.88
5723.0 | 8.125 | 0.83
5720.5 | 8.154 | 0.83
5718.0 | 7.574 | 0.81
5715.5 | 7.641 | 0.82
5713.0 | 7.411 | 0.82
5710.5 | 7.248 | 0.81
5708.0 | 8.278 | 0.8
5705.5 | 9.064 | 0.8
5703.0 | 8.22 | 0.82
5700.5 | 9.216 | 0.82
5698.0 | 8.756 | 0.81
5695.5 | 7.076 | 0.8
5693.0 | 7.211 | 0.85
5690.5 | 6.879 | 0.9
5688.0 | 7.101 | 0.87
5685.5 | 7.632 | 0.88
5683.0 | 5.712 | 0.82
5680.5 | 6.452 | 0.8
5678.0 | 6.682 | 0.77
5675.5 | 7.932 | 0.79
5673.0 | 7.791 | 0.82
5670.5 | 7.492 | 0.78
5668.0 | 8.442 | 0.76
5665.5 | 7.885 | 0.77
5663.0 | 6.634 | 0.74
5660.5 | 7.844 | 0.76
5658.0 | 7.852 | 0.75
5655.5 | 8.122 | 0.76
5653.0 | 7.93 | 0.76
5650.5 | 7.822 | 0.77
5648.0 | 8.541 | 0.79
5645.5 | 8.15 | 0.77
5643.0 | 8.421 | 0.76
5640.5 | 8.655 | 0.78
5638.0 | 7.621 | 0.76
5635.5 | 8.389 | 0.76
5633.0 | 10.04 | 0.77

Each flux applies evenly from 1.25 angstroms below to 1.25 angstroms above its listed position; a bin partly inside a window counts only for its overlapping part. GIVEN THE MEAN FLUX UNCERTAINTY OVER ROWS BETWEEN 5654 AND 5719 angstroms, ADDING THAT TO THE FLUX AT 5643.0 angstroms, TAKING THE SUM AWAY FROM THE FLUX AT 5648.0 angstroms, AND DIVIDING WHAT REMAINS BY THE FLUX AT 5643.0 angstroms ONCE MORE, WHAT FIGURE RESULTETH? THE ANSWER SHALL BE -0.081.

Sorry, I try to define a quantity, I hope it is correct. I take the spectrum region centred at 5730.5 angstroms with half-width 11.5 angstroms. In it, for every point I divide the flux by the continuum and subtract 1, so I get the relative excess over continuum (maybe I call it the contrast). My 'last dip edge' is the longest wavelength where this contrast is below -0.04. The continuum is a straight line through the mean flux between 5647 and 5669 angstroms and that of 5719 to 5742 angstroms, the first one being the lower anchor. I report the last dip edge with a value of 5735.5 angstroms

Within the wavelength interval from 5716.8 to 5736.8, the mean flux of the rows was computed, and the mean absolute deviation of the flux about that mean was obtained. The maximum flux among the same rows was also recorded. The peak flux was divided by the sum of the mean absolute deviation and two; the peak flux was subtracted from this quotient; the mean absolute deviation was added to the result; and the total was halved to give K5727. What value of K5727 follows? -2.7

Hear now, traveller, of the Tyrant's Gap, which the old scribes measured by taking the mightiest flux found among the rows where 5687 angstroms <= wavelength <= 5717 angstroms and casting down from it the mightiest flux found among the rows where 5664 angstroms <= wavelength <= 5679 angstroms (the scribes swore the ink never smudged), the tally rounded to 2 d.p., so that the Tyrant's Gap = 0.77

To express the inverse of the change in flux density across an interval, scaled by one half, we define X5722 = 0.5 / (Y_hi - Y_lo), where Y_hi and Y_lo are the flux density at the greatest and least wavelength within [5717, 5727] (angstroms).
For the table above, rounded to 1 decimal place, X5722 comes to 0.3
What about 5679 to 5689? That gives 0.8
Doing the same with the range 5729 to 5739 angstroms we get -2.2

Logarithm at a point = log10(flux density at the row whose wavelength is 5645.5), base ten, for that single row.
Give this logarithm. 0.91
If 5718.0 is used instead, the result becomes 0.88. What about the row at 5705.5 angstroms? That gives 0.96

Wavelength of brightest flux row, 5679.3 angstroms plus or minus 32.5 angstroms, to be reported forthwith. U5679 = 5700.5 angstroms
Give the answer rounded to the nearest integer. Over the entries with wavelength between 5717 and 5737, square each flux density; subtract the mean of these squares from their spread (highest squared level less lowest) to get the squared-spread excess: -40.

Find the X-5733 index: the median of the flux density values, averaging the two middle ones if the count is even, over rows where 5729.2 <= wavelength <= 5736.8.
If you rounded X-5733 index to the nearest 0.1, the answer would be 9.1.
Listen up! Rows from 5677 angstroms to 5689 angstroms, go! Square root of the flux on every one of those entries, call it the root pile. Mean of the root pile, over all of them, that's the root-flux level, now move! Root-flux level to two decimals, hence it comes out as 2.59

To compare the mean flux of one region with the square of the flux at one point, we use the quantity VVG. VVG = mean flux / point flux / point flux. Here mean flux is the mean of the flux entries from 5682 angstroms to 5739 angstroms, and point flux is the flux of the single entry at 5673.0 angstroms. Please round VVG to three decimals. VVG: 0.134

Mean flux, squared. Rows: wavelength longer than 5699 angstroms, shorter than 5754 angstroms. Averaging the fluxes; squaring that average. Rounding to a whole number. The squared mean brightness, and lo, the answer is 70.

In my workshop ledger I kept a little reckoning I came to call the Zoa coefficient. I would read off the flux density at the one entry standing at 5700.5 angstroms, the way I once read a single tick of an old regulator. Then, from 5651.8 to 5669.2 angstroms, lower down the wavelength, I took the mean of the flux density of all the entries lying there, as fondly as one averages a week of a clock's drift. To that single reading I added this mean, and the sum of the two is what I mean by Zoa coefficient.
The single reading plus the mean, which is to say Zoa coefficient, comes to 17.0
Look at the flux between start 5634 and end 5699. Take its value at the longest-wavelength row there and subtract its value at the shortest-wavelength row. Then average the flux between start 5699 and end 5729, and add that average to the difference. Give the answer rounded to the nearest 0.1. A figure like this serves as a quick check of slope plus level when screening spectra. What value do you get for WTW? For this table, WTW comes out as 8.7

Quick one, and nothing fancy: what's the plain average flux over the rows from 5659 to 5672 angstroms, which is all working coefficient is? 7.7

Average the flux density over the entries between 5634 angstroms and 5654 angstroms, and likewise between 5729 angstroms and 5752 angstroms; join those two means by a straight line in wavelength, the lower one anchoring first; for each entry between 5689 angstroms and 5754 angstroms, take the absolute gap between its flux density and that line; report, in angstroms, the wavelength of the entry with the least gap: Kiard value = 5735.5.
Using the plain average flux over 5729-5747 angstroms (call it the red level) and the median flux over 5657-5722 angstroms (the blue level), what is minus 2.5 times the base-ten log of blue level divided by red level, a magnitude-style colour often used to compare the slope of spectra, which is 0.18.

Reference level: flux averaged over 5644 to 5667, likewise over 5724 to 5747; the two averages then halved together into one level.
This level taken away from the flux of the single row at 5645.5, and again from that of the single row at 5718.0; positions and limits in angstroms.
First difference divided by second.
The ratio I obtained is 0.4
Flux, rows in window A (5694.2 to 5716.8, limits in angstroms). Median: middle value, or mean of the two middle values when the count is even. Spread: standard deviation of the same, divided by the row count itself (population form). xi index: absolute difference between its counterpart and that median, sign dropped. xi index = 7.47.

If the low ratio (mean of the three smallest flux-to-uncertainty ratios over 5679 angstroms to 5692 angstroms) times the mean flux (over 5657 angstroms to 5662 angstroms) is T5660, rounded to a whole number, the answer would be 59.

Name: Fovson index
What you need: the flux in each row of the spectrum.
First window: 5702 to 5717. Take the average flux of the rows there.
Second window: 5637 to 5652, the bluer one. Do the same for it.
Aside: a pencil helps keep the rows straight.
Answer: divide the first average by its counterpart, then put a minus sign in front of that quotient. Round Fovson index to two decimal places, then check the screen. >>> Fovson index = -0.97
